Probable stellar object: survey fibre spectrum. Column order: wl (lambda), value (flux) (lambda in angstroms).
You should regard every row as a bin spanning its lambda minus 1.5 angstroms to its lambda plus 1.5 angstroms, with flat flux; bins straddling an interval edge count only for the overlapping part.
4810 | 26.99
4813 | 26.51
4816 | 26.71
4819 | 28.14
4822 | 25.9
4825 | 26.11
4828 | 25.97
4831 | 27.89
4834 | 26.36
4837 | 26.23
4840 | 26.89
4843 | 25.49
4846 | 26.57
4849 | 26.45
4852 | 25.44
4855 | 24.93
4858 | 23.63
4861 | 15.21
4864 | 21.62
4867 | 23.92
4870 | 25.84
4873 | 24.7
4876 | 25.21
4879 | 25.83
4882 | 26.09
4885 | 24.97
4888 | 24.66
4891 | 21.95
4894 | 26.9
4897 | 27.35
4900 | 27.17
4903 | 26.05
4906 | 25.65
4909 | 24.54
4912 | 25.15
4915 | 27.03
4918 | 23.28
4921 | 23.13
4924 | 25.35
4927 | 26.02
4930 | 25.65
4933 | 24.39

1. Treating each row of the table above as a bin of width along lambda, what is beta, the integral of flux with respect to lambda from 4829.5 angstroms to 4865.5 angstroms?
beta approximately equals 890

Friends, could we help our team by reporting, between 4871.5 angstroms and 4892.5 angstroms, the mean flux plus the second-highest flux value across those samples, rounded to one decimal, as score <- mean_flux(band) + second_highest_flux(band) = 50.6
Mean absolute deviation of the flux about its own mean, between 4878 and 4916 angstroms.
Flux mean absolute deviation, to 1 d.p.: 1.1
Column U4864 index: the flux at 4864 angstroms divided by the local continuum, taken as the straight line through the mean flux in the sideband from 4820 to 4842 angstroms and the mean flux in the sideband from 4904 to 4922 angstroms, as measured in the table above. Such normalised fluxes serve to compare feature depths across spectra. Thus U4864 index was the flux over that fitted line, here 0.84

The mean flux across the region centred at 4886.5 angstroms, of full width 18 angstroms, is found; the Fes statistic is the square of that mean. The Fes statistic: 628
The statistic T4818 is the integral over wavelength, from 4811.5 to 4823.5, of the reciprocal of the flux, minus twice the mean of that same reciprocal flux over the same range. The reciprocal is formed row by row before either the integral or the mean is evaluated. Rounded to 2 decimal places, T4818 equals 0.37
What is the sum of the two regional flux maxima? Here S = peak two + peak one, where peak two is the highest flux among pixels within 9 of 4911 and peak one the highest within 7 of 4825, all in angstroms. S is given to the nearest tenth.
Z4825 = 55.2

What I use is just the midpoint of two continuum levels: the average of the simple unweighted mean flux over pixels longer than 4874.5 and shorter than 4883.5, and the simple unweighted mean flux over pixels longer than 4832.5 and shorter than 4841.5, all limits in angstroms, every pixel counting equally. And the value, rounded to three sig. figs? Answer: 26.1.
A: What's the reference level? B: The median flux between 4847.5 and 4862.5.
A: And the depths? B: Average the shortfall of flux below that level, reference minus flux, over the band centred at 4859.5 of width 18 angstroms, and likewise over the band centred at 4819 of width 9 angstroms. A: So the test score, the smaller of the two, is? -2.0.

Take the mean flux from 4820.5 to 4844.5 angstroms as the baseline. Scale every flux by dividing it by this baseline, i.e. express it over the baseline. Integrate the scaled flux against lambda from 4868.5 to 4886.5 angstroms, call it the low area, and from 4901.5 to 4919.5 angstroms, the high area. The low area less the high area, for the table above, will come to 0.11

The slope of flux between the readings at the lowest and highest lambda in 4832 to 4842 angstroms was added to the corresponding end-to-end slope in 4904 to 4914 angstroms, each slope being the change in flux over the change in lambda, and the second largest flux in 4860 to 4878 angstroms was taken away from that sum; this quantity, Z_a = -25.2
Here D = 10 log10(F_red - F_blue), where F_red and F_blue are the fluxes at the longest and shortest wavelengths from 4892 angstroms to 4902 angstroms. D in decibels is -6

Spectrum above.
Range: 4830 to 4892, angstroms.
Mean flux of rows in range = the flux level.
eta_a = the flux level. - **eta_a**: 24.8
